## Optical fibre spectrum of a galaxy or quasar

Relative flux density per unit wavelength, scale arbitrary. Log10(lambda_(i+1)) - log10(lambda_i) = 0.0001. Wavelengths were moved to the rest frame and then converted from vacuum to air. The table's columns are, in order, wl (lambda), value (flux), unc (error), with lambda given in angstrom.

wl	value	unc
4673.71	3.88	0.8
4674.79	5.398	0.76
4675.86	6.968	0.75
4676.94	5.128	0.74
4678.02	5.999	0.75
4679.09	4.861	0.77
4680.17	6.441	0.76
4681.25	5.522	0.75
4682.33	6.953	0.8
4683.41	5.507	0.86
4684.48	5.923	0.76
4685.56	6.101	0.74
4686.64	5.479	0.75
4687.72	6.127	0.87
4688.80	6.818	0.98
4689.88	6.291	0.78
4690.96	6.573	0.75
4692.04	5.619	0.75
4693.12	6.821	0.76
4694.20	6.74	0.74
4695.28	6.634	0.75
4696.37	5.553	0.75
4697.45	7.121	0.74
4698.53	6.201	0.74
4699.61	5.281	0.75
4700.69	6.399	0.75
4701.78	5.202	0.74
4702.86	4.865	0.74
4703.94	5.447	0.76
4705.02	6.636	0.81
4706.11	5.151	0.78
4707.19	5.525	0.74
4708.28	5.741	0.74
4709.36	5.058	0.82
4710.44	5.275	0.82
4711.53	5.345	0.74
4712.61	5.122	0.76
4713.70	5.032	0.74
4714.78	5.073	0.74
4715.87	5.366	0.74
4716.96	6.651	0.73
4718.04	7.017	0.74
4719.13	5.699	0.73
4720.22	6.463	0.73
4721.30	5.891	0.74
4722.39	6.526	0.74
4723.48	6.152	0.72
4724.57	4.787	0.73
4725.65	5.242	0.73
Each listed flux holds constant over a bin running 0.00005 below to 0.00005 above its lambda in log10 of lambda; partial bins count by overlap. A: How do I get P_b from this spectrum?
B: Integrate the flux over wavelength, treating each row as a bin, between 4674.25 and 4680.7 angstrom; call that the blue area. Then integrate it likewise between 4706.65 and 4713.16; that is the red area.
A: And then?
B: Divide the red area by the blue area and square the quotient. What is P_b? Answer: 0.86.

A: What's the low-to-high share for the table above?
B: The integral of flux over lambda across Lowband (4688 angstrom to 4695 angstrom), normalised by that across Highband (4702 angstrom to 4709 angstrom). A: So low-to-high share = 1.2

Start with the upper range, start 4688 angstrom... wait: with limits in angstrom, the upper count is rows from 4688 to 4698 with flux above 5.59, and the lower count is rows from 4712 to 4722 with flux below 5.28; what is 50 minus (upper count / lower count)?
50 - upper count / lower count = 47.3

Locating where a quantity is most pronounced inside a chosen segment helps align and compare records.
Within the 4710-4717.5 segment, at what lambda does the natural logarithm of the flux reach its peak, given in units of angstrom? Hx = 4716.96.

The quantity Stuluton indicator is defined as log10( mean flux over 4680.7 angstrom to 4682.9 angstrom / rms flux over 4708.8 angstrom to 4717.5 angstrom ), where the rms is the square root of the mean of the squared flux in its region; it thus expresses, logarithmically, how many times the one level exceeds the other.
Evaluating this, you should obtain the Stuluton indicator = 0.06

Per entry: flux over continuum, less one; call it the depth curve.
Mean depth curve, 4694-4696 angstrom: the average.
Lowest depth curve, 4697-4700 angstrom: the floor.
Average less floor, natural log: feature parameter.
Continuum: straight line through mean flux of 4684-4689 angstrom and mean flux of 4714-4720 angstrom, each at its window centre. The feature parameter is -1.5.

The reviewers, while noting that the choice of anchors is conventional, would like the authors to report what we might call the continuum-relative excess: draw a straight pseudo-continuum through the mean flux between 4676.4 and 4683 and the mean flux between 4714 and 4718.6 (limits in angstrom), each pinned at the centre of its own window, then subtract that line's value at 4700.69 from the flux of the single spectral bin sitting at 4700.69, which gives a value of 0.5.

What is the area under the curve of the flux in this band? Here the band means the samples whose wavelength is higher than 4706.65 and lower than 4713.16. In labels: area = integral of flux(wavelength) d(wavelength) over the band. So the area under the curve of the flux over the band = 35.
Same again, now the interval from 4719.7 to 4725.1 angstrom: 32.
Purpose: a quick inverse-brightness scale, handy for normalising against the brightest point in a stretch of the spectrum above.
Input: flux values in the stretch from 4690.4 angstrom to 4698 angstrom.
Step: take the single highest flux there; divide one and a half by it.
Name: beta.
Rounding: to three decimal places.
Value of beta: 0.211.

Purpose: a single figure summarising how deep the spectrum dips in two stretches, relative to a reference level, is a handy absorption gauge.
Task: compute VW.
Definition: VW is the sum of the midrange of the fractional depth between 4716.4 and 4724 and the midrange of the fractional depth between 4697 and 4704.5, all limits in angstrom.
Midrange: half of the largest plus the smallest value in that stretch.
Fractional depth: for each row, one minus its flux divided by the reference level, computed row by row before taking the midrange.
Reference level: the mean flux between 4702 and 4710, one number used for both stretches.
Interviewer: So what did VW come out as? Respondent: -0.25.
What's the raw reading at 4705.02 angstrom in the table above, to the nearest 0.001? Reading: 6.636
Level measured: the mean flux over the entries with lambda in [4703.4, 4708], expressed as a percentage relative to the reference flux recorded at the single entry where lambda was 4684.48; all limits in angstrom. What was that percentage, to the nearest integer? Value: 96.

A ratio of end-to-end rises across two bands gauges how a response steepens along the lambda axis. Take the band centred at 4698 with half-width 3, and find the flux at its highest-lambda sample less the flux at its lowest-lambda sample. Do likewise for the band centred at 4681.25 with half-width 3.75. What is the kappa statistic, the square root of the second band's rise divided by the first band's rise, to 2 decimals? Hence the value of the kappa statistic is 0.57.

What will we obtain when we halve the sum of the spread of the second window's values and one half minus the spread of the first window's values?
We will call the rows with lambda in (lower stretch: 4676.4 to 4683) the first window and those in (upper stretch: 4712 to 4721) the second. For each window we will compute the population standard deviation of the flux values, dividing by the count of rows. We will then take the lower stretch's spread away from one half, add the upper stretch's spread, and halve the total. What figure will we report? 0.26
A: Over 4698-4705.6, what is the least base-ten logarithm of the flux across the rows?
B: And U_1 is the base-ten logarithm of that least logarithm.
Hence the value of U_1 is -0.163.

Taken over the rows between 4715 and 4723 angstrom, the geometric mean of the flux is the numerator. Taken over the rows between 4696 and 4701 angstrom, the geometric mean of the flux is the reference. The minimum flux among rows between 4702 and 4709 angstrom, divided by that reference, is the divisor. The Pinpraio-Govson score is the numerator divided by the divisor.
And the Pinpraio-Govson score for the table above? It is 7.8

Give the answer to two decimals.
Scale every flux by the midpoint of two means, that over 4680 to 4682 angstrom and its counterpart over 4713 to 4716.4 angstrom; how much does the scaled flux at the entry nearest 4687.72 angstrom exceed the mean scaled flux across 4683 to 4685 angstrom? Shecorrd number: 0.07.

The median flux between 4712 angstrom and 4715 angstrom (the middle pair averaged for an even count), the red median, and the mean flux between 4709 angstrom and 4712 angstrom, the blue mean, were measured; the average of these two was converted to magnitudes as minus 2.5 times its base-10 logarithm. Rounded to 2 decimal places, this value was -1.78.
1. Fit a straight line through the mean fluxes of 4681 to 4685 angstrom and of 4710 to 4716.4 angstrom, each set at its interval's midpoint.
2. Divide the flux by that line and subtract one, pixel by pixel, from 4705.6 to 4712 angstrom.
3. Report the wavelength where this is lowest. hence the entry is 4709.36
